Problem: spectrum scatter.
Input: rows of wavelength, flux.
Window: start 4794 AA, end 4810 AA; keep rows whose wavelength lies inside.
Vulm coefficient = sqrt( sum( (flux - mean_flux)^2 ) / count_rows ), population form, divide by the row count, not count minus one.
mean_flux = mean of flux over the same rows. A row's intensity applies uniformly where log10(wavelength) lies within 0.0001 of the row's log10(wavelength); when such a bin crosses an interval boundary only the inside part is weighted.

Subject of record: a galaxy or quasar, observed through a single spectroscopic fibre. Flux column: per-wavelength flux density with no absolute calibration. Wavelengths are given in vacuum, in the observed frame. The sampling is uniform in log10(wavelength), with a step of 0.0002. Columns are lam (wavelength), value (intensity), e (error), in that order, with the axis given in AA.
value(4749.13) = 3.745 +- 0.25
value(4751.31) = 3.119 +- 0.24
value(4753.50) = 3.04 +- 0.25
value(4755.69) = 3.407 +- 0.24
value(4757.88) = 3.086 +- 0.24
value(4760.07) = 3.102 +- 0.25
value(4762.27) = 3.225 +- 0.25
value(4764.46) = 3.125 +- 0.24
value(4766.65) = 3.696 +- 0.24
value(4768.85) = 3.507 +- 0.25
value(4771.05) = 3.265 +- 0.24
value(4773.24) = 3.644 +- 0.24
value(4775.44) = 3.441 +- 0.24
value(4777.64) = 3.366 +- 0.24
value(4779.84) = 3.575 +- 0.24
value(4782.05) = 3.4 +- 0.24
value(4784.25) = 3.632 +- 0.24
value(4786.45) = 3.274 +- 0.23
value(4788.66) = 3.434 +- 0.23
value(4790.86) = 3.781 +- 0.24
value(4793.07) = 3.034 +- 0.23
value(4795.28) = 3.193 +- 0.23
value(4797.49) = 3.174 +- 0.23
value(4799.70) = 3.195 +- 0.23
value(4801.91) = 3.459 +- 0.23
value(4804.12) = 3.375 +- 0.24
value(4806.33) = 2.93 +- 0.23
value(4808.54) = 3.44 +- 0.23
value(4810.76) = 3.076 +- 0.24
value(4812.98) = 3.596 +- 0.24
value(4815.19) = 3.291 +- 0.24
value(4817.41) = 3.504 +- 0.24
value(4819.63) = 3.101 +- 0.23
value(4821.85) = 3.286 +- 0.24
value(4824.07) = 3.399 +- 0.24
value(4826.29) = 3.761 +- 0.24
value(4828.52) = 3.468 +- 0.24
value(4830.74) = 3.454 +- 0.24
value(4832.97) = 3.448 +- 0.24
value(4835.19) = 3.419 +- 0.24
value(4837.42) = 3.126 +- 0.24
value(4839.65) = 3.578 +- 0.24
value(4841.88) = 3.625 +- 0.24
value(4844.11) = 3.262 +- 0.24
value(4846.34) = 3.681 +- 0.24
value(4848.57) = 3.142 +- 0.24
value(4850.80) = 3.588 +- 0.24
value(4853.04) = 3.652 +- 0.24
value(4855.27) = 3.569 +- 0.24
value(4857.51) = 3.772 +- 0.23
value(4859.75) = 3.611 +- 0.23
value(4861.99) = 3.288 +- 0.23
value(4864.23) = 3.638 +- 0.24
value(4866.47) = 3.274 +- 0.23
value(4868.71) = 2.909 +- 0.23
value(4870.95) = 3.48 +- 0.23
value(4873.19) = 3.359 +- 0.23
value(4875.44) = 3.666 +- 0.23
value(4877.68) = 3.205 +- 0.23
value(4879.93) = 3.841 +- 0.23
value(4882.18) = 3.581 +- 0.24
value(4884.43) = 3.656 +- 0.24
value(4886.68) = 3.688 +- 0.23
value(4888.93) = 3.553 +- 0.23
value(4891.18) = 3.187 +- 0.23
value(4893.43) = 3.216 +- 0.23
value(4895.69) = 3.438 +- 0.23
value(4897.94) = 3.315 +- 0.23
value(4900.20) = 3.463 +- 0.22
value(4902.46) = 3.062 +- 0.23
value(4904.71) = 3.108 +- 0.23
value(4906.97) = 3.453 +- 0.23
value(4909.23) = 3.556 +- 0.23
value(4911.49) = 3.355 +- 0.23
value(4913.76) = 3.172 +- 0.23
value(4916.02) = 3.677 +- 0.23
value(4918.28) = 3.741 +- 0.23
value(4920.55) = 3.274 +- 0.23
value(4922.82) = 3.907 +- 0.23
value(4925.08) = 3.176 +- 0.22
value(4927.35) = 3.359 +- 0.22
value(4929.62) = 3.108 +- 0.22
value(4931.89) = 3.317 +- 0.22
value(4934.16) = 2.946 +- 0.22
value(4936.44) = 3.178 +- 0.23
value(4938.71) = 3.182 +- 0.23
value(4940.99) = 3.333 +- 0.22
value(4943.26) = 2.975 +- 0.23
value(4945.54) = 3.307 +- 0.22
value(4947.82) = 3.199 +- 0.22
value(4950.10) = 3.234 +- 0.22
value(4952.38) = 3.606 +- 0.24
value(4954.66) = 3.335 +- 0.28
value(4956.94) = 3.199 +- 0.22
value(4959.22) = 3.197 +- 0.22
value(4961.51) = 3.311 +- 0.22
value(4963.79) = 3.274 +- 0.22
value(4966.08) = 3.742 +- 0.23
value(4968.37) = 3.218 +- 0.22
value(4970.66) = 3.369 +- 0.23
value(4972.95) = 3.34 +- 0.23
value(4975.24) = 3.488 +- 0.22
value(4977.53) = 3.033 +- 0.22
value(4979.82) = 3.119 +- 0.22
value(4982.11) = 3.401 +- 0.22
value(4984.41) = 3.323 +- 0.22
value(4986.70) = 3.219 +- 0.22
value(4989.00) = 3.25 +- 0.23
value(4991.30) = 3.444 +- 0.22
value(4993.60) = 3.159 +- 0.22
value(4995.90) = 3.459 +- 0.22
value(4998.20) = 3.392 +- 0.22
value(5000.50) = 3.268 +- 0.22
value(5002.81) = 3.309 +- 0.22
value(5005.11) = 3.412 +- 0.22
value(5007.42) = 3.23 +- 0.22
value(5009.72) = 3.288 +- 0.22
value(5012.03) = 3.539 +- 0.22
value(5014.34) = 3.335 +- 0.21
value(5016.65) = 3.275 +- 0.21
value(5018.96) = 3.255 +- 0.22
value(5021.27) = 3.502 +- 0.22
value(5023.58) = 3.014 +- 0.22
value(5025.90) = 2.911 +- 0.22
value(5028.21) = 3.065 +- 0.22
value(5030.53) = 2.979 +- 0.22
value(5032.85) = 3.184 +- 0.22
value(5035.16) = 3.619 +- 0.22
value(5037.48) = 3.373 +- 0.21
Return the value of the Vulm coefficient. 0.17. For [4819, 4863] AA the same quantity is 0.20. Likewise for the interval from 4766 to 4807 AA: 0.22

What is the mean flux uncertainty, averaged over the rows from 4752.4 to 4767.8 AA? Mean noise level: 0.244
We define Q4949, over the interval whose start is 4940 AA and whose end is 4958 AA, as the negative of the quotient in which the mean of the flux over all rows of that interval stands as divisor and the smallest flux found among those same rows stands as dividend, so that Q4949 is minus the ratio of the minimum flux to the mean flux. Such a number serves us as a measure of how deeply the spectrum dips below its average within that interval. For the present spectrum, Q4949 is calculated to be -0.909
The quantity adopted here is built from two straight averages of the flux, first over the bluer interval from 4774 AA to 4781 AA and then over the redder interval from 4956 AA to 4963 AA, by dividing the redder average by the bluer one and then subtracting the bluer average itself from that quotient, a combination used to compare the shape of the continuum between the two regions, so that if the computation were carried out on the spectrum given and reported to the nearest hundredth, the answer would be -2.53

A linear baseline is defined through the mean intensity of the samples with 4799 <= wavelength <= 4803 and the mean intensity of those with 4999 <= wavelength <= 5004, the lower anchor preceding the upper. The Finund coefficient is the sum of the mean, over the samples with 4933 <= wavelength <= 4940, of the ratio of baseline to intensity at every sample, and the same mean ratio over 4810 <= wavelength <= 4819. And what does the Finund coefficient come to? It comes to 2.06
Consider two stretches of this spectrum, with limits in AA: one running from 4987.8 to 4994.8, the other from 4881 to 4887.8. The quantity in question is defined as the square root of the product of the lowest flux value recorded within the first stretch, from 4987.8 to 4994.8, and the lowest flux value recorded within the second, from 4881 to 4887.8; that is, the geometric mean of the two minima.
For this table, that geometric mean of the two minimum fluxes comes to 3.36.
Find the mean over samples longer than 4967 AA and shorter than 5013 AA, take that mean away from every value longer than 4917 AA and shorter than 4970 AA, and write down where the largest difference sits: 4922.82 AA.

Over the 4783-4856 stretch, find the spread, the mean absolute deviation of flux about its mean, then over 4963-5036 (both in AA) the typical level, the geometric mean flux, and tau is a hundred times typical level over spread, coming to 1789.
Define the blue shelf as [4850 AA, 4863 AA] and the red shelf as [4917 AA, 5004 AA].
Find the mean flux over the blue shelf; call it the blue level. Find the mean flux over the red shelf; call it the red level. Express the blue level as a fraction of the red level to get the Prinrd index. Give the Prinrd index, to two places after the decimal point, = 1.08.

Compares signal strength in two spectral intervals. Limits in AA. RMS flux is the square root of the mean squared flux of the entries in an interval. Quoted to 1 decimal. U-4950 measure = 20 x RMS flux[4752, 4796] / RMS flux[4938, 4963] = 20.6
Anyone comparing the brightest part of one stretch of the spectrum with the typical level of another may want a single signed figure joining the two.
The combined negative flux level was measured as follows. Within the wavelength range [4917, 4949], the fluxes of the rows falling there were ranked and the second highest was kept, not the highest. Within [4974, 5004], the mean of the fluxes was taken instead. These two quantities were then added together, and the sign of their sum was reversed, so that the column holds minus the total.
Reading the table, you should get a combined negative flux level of -7.04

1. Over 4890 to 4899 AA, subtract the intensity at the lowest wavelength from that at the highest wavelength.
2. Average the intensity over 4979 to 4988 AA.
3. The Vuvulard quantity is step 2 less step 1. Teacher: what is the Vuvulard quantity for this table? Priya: 3.14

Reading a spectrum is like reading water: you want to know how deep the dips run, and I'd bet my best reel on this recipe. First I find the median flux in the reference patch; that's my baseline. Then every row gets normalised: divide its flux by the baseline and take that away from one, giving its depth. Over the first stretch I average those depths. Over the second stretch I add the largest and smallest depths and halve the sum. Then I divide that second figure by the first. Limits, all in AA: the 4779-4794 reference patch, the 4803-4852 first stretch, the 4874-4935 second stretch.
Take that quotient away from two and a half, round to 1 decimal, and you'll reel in 2.3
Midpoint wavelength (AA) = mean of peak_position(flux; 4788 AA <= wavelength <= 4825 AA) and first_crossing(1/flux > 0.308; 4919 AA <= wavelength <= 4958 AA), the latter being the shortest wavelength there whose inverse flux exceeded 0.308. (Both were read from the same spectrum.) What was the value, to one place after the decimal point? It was 4858.0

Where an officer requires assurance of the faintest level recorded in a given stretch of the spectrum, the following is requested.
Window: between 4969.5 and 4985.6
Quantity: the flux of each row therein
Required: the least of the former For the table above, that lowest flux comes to 3.033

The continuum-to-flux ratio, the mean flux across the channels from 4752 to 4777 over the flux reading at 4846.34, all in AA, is 0.90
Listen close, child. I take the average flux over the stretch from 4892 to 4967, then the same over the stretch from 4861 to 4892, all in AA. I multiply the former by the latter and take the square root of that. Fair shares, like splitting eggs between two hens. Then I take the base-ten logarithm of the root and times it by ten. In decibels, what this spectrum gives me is 5.30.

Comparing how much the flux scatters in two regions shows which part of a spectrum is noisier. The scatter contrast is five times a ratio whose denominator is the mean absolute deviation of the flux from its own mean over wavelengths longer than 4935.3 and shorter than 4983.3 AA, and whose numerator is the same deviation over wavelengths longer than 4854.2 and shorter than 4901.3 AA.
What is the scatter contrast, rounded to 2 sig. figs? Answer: 7.3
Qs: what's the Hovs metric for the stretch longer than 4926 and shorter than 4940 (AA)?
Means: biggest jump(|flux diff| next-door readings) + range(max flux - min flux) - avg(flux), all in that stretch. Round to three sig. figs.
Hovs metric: -2.40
